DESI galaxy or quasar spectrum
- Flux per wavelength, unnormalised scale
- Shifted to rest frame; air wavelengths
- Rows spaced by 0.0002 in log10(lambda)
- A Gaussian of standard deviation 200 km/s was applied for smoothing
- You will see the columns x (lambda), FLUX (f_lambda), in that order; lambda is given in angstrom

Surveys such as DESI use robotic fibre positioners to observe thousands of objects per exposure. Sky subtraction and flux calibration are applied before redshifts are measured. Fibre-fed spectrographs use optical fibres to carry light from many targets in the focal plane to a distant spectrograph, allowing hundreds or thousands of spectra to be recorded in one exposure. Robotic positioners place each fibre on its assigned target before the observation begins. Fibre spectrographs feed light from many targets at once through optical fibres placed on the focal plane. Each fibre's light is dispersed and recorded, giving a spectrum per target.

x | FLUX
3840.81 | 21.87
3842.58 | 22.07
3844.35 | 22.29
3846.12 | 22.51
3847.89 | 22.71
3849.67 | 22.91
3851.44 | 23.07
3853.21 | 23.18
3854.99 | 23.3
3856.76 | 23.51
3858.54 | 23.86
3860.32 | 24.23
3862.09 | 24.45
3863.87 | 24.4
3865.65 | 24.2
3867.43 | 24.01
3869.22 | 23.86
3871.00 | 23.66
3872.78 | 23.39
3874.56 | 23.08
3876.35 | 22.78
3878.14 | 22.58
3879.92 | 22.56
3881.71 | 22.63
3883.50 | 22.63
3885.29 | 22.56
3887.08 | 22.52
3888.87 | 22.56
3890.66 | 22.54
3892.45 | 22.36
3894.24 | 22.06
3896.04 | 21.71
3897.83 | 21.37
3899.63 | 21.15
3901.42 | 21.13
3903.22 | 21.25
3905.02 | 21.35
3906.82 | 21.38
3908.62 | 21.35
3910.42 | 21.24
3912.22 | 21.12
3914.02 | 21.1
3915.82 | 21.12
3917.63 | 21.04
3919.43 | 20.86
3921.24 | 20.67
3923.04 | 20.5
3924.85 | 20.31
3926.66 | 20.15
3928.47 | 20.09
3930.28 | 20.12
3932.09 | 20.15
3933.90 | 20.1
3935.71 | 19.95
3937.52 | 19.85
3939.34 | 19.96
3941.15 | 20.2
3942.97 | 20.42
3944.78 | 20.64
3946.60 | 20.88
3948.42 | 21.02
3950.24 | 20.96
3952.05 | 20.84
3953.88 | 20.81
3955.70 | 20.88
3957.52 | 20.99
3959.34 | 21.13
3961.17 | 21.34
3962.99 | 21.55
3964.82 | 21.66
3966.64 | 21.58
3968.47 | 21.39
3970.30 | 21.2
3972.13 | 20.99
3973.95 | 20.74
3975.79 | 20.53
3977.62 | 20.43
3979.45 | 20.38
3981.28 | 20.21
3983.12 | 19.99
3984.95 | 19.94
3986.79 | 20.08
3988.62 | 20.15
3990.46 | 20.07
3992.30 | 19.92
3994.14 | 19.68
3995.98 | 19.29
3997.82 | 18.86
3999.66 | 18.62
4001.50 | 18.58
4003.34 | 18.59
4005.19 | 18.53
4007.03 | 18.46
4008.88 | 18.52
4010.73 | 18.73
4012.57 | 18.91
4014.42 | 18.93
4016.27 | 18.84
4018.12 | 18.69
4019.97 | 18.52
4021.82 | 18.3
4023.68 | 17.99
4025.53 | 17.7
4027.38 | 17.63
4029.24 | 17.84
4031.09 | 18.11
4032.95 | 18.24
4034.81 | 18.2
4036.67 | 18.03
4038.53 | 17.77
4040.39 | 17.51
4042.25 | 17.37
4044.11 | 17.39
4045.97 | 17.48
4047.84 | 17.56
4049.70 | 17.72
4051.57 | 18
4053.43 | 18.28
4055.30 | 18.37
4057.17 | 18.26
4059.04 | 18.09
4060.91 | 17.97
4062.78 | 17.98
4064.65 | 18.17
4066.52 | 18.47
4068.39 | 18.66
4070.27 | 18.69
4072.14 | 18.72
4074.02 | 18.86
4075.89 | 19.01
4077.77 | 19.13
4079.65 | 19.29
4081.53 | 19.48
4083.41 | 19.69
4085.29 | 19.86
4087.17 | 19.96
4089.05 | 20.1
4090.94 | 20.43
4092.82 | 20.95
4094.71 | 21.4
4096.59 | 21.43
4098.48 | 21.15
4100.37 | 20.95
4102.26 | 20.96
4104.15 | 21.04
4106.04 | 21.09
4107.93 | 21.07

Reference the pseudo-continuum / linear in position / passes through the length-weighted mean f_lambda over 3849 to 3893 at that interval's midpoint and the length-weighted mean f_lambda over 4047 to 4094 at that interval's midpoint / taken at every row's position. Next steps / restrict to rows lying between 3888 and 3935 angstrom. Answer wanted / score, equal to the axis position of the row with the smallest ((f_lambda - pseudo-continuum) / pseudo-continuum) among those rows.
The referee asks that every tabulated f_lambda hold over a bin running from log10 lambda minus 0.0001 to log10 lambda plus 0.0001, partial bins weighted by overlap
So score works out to 3928.47 angstrom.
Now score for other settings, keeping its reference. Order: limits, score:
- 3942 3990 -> 3942.97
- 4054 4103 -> 4060.91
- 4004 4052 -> 4027.38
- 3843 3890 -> 3844.35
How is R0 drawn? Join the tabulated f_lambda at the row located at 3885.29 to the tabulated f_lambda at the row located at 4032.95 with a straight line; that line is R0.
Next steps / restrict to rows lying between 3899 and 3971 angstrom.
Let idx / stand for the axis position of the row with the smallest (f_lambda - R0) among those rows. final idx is 3928.47 angstrom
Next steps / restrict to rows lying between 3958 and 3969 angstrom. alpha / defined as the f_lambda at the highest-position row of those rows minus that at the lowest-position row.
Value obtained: 0.3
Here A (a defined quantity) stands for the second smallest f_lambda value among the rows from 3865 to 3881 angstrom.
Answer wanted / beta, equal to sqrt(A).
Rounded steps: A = 22.58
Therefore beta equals 4.8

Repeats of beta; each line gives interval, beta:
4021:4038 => 4.2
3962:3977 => 4.6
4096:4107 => 4.6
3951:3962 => 4.6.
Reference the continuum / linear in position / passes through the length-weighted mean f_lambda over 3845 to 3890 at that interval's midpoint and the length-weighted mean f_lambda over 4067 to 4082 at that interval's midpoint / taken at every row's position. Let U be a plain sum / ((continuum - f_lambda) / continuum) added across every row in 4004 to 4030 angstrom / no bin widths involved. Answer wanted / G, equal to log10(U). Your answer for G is 0.1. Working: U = 1.2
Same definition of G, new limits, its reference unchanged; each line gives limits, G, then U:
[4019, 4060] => 0.3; 2.0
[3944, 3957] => -0.7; 0.2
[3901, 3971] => 0.2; 1.8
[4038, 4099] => -0.6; 0.3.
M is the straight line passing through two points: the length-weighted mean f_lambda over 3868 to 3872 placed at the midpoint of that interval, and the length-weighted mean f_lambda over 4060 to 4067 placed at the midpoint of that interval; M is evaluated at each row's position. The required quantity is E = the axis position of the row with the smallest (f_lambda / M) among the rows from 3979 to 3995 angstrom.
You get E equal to 3983.12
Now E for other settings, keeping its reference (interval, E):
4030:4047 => 4042.25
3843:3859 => 3844.35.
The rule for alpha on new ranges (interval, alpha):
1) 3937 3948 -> 1.0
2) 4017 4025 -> -0.7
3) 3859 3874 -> -0.8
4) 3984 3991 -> 0.1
